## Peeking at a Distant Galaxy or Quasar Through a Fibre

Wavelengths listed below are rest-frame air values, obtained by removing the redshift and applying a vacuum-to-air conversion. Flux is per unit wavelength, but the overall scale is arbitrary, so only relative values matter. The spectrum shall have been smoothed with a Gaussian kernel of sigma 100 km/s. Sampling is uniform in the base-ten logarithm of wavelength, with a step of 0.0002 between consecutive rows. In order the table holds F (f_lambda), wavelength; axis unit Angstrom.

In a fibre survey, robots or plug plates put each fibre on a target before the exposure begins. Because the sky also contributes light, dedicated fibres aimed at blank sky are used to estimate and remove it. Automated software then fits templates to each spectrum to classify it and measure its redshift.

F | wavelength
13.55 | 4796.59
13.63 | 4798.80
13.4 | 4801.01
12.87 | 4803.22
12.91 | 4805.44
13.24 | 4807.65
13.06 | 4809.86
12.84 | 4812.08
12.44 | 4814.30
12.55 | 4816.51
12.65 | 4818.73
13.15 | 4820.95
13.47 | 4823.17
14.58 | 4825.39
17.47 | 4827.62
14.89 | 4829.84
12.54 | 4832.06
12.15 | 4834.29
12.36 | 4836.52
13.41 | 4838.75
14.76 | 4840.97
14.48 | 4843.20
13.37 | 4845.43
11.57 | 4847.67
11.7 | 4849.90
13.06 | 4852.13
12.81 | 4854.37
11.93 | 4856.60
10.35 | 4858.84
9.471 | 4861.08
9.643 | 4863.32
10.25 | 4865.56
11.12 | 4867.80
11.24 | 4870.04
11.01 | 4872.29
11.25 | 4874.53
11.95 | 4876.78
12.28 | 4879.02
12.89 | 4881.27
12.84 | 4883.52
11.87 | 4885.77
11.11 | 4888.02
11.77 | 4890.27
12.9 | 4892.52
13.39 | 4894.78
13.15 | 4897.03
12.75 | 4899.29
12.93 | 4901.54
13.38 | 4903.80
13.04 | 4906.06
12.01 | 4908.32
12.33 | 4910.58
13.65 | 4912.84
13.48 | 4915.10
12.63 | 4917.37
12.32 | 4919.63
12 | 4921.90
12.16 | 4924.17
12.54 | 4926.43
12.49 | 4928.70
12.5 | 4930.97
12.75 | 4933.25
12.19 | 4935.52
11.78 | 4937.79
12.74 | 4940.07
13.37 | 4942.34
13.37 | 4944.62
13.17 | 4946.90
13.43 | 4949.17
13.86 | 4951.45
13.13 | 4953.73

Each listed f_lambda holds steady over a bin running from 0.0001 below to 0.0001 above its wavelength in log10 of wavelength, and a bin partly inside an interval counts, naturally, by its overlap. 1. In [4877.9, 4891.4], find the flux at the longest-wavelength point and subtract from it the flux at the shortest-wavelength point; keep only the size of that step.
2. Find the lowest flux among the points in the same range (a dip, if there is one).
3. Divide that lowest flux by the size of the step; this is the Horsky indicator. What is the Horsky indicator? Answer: 22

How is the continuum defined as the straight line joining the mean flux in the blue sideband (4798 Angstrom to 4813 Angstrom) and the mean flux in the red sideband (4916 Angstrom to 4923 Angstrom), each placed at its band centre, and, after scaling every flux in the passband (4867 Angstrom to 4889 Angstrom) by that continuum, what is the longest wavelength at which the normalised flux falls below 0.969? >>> 4888.02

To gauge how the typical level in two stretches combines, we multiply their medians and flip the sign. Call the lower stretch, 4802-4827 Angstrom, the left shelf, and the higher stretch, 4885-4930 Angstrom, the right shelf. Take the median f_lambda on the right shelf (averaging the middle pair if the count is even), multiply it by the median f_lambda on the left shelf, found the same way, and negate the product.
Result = -162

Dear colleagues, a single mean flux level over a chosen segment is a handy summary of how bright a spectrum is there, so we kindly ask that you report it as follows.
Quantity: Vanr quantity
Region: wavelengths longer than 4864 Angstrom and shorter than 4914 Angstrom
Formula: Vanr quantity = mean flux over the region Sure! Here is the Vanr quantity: 12.2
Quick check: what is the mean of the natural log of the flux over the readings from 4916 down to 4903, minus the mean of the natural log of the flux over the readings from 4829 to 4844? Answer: -0.04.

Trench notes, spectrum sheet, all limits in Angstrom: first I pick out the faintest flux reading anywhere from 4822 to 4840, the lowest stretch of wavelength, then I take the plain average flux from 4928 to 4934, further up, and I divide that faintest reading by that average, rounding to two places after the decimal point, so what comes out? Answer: 0.97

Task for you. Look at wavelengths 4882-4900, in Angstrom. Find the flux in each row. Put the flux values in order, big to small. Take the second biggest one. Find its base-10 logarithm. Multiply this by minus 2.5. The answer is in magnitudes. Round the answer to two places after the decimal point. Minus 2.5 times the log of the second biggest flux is -2.80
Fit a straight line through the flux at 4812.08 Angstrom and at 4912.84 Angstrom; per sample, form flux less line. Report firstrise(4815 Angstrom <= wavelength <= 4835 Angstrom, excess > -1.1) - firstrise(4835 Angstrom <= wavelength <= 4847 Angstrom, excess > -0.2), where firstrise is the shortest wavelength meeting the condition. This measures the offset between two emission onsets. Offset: -22.2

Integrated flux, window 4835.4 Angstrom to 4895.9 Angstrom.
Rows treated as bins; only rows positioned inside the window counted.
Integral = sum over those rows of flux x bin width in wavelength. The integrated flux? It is 728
